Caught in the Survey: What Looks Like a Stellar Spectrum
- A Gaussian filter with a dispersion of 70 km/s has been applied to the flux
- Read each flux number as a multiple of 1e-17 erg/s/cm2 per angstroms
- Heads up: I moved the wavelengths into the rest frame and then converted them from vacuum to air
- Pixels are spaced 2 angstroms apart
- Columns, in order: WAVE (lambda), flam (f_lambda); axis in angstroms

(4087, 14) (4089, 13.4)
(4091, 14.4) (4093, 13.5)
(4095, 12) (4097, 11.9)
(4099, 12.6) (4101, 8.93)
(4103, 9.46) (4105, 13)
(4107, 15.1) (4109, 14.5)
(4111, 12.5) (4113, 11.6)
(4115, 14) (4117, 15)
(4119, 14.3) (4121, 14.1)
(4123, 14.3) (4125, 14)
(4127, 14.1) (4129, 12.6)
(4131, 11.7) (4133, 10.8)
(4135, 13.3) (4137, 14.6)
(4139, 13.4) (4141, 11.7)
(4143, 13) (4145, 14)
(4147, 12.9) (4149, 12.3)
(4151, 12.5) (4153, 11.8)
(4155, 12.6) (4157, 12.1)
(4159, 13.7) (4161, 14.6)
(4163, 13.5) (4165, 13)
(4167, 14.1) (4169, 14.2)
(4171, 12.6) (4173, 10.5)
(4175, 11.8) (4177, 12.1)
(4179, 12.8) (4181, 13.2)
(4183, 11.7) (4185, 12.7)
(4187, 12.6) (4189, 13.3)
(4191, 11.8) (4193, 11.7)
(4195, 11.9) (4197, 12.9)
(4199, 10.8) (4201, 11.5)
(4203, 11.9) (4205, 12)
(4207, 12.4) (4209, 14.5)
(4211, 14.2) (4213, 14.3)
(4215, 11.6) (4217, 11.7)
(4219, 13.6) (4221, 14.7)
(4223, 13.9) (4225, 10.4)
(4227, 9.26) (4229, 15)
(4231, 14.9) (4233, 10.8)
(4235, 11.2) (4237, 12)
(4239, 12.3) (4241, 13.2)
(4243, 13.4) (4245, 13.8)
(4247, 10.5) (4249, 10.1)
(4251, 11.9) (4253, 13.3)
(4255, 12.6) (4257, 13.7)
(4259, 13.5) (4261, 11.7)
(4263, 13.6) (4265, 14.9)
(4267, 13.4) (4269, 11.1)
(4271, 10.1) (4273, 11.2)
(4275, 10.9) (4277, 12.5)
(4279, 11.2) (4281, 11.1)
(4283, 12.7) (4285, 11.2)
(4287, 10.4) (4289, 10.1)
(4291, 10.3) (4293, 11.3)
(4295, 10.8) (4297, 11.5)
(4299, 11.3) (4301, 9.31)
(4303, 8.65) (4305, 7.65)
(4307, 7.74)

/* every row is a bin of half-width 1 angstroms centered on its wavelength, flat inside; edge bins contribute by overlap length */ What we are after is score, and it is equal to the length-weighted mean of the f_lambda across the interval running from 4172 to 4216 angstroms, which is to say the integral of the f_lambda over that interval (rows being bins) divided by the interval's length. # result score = 12.4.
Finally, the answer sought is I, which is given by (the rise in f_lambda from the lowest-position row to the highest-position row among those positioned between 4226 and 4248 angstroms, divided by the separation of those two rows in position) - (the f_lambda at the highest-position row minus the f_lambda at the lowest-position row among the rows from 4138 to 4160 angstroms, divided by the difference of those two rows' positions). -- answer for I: 0.05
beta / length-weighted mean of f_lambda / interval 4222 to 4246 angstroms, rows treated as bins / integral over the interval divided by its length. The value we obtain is 12.5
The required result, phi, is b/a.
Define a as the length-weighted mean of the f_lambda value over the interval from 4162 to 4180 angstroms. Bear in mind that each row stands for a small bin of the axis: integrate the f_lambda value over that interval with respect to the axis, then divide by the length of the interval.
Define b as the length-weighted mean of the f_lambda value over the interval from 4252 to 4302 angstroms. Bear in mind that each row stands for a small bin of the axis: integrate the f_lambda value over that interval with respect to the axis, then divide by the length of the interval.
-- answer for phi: 0.92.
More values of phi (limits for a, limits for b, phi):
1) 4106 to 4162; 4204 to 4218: 0.98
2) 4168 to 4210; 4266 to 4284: 0.94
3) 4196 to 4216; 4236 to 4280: 0.98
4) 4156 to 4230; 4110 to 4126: 1.08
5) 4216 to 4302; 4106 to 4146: 1.12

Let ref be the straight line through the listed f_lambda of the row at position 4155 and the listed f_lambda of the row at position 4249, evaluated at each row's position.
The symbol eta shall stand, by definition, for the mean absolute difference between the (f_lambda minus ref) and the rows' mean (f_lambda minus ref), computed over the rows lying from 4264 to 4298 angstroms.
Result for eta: 0.9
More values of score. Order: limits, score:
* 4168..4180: 12.3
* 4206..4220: 13.2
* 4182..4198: 12.3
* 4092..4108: 12.1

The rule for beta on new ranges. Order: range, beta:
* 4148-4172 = 13.1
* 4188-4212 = 12.4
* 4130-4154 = 12.7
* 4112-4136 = 13.3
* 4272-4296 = 11.1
